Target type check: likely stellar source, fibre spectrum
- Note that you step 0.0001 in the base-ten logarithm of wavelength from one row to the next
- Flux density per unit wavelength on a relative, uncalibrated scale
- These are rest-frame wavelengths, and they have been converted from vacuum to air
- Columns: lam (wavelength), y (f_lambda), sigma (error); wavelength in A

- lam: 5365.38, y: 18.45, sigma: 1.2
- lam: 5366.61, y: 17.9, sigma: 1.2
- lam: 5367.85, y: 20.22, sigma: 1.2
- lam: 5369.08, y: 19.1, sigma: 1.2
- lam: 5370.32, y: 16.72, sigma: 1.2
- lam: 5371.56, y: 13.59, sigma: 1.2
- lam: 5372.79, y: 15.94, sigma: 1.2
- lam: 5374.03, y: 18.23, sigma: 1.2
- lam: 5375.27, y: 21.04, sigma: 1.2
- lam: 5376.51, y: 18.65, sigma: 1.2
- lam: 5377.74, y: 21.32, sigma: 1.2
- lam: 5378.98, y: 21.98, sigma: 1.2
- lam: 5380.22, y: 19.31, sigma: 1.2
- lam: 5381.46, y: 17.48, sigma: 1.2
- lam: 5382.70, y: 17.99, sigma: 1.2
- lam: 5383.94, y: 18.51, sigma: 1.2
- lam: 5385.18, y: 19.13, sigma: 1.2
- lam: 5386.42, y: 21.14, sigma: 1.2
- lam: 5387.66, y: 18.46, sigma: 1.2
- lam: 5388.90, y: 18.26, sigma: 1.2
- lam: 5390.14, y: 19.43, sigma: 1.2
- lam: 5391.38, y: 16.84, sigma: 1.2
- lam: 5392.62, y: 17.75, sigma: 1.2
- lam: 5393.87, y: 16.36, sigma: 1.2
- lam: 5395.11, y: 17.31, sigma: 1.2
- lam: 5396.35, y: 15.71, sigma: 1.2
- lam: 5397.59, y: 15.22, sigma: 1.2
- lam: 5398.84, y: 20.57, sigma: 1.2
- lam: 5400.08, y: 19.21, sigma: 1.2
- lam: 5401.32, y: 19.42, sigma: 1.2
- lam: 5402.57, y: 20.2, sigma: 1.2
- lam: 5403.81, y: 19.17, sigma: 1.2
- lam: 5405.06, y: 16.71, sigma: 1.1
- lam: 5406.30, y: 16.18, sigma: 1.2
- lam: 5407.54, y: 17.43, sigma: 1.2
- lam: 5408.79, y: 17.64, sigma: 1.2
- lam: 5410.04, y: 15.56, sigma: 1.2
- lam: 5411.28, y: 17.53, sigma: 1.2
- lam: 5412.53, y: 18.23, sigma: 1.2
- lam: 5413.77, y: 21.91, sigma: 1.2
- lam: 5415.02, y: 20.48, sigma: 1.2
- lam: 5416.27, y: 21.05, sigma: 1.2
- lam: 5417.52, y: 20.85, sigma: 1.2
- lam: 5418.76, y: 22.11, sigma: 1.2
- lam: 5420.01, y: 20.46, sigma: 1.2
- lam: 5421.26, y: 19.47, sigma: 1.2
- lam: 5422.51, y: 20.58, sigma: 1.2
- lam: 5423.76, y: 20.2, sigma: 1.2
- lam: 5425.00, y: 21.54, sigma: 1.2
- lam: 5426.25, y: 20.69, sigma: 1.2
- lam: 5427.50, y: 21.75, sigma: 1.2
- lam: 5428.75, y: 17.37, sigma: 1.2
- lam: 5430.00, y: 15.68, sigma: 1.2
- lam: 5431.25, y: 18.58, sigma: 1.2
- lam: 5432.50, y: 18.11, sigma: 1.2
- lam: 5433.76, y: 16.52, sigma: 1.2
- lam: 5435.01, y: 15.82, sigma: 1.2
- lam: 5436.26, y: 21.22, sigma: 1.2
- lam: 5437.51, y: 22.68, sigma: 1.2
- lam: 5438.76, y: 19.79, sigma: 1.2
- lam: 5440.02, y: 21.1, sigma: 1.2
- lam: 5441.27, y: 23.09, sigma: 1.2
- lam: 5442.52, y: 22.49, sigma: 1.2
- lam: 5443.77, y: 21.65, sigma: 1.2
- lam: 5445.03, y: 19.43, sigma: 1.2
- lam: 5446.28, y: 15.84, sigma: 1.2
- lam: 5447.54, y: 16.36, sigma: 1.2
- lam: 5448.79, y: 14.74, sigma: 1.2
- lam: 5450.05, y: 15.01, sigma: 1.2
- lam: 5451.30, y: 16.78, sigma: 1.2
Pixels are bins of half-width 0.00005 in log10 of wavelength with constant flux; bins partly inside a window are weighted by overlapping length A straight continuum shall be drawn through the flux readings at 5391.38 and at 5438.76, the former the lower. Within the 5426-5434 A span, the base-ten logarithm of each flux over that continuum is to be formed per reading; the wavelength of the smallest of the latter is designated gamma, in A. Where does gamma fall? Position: 5430.00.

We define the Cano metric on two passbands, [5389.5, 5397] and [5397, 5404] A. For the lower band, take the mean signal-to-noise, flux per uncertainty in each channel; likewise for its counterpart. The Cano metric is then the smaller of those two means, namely 14.4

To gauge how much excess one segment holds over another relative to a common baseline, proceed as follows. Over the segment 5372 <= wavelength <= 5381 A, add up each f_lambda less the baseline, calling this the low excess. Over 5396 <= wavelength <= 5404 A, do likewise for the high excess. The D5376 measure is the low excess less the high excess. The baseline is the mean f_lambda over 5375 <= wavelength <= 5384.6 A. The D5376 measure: 7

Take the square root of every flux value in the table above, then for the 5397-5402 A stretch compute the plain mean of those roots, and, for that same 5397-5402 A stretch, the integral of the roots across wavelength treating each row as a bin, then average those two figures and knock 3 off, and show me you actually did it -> 9.9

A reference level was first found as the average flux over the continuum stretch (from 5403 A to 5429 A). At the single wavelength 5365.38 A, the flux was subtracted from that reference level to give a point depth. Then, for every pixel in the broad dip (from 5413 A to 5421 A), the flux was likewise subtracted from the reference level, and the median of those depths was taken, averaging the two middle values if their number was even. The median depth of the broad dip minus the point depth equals -2.5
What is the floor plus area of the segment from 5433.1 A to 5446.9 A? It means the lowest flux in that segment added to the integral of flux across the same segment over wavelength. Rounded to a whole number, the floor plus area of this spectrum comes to 291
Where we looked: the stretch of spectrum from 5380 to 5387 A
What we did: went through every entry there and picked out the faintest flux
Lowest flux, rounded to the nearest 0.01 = 17.48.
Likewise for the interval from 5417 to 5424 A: 19.47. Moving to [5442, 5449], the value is 14.74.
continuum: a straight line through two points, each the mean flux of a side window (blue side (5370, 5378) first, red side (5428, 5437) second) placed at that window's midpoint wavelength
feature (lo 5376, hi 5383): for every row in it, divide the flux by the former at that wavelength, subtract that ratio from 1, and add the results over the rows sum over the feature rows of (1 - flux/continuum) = -0.5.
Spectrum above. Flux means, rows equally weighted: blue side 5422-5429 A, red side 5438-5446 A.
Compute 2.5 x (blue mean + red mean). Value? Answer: 104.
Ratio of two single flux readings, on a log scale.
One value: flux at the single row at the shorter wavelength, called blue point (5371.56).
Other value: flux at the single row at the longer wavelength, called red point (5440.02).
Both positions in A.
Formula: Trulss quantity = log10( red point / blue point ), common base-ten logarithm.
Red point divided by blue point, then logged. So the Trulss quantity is 0.19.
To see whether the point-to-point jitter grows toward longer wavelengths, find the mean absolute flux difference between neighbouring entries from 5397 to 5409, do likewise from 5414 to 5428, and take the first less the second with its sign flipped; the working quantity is -0.5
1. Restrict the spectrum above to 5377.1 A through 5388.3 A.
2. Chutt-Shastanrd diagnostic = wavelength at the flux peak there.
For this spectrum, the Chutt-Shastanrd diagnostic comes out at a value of 5378.98 A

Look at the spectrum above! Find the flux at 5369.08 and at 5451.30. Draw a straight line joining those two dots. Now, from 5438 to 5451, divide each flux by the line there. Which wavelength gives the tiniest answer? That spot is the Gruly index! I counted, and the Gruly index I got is 5448.79 A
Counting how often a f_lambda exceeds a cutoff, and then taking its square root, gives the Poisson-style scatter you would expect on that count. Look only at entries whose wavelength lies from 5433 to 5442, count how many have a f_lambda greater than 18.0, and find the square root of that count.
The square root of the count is 2.24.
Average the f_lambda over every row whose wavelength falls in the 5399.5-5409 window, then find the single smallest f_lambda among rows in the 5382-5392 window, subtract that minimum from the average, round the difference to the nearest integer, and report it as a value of 1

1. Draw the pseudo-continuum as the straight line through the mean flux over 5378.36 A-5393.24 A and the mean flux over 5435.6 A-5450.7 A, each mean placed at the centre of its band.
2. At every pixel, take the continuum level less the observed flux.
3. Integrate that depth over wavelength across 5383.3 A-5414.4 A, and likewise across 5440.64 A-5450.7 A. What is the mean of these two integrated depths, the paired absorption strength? 17.5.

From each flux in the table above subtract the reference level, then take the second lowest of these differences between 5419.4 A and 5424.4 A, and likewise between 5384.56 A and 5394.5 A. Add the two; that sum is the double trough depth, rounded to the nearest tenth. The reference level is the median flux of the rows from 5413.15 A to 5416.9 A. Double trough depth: -5.1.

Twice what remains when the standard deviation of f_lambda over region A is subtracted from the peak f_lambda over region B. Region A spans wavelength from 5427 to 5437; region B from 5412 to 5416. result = 39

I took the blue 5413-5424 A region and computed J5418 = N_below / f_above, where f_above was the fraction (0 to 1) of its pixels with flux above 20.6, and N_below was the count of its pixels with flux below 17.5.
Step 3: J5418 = 0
